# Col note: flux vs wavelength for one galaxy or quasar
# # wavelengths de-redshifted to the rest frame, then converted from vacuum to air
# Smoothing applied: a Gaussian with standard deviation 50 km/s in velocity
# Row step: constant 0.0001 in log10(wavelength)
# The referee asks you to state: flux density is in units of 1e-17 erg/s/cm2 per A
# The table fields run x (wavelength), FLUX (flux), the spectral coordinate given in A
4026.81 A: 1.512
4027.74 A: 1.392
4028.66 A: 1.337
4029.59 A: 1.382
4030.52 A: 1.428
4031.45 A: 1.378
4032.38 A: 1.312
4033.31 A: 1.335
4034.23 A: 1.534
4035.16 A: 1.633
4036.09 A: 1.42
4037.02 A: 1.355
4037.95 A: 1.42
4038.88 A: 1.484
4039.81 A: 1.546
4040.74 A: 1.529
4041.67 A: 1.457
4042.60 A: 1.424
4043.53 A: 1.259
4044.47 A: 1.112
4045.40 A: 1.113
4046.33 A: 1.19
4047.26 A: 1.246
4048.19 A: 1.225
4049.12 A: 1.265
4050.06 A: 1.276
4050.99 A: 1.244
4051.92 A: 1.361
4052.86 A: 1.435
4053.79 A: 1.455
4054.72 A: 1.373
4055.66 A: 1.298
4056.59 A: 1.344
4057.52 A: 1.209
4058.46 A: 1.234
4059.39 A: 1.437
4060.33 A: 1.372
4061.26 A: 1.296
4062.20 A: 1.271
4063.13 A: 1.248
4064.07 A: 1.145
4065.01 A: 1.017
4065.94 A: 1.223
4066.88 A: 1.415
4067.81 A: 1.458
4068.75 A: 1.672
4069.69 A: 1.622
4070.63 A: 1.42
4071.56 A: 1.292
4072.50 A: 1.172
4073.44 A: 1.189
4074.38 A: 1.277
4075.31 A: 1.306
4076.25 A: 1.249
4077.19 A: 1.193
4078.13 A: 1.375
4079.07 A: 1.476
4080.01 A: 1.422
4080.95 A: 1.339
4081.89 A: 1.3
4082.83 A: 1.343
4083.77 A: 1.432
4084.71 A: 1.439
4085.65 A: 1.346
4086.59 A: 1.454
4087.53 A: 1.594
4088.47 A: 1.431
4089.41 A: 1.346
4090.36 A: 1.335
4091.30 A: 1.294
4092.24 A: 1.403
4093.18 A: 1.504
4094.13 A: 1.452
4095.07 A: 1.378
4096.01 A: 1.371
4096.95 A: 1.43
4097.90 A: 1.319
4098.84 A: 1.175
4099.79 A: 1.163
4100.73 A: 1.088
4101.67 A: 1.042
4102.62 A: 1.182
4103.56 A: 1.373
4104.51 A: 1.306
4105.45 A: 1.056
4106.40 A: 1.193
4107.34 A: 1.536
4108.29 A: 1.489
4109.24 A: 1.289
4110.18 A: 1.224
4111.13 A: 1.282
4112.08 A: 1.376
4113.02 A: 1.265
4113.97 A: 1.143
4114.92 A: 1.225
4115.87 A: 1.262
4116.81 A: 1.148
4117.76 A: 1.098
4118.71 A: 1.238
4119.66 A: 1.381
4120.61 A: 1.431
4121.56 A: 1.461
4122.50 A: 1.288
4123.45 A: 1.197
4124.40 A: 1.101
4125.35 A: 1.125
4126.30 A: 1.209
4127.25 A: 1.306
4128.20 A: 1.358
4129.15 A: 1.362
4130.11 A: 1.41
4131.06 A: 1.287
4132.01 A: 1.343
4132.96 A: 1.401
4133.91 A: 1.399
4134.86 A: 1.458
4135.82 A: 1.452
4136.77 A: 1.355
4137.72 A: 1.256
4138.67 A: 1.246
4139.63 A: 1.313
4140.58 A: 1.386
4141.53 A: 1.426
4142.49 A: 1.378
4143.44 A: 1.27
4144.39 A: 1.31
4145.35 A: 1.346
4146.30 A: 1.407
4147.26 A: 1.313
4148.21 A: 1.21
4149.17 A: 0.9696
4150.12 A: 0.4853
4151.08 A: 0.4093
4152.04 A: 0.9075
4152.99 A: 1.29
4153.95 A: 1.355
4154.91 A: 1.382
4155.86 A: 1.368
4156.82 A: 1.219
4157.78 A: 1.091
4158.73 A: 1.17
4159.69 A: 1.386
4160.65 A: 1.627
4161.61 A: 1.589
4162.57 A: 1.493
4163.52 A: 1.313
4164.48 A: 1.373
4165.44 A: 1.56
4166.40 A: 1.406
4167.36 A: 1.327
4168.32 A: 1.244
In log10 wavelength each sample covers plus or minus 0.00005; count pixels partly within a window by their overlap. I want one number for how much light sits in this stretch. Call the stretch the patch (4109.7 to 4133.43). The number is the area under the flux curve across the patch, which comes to 30.3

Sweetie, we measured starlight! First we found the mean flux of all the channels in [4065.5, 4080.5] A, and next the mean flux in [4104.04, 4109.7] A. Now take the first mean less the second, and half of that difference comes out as 0.024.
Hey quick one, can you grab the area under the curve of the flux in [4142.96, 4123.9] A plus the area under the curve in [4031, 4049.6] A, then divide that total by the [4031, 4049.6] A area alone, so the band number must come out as 2.00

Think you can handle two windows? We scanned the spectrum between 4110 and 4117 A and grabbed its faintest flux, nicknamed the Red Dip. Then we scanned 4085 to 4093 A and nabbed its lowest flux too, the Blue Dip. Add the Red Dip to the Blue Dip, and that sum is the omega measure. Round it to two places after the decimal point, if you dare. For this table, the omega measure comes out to 2.44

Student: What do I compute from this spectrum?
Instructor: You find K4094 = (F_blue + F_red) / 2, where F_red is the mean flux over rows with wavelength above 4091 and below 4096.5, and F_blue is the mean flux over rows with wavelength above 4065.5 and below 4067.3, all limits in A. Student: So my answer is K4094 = 1.36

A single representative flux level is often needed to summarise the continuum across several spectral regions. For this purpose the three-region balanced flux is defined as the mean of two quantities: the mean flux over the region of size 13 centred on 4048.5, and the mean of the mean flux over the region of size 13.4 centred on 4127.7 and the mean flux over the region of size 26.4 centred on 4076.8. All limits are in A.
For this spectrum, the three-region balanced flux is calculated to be 1.31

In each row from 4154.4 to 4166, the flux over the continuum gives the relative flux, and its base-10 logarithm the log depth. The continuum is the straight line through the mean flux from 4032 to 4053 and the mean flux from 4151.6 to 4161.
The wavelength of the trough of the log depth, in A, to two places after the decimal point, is 4157.78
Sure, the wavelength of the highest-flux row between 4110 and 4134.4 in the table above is 4121.56 A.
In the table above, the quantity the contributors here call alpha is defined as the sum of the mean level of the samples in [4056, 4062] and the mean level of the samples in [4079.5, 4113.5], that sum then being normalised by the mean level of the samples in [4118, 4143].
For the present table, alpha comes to 1.99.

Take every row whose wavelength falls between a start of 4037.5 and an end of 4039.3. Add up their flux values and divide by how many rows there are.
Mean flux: 1.45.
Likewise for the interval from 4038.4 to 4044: 1.45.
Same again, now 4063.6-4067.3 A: 1.20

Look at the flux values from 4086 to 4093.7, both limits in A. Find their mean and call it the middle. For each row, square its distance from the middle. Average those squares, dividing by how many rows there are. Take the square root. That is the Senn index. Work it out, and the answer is 0.092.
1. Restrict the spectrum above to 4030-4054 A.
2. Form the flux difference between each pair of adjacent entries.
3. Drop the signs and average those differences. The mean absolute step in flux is 0.072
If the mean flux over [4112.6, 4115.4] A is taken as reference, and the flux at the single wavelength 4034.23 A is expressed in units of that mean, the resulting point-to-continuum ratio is 1.27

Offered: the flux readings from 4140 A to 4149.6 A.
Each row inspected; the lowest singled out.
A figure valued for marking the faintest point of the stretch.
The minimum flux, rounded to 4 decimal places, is 0.9696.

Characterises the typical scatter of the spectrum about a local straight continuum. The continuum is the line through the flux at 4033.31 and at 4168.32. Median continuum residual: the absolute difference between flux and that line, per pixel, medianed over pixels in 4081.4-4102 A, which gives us 0.122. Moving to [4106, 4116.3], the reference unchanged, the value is 0.059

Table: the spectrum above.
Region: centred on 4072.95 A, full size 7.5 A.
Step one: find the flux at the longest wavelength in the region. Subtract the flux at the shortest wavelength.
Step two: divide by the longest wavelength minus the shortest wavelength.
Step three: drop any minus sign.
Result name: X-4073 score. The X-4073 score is 0.057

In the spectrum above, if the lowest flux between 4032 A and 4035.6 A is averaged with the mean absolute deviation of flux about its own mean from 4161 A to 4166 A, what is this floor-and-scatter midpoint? 0.71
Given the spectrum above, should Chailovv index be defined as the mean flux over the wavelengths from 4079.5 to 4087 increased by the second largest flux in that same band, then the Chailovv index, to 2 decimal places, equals 2.82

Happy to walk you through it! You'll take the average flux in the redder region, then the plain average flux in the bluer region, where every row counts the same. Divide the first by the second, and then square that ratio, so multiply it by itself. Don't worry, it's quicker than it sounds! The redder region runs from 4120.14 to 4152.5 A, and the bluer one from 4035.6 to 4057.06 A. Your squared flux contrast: 0.87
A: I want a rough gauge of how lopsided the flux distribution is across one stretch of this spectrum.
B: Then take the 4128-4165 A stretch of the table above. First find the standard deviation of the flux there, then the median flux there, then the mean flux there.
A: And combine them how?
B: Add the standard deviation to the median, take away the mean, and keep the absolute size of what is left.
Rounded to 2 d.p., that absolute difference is 0.31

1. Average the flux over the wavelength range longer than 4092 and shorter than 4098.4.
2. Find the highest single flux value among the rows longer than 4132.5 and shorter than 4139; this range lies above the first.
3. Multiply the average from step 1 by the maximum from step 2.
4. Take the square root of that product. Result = 1.43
